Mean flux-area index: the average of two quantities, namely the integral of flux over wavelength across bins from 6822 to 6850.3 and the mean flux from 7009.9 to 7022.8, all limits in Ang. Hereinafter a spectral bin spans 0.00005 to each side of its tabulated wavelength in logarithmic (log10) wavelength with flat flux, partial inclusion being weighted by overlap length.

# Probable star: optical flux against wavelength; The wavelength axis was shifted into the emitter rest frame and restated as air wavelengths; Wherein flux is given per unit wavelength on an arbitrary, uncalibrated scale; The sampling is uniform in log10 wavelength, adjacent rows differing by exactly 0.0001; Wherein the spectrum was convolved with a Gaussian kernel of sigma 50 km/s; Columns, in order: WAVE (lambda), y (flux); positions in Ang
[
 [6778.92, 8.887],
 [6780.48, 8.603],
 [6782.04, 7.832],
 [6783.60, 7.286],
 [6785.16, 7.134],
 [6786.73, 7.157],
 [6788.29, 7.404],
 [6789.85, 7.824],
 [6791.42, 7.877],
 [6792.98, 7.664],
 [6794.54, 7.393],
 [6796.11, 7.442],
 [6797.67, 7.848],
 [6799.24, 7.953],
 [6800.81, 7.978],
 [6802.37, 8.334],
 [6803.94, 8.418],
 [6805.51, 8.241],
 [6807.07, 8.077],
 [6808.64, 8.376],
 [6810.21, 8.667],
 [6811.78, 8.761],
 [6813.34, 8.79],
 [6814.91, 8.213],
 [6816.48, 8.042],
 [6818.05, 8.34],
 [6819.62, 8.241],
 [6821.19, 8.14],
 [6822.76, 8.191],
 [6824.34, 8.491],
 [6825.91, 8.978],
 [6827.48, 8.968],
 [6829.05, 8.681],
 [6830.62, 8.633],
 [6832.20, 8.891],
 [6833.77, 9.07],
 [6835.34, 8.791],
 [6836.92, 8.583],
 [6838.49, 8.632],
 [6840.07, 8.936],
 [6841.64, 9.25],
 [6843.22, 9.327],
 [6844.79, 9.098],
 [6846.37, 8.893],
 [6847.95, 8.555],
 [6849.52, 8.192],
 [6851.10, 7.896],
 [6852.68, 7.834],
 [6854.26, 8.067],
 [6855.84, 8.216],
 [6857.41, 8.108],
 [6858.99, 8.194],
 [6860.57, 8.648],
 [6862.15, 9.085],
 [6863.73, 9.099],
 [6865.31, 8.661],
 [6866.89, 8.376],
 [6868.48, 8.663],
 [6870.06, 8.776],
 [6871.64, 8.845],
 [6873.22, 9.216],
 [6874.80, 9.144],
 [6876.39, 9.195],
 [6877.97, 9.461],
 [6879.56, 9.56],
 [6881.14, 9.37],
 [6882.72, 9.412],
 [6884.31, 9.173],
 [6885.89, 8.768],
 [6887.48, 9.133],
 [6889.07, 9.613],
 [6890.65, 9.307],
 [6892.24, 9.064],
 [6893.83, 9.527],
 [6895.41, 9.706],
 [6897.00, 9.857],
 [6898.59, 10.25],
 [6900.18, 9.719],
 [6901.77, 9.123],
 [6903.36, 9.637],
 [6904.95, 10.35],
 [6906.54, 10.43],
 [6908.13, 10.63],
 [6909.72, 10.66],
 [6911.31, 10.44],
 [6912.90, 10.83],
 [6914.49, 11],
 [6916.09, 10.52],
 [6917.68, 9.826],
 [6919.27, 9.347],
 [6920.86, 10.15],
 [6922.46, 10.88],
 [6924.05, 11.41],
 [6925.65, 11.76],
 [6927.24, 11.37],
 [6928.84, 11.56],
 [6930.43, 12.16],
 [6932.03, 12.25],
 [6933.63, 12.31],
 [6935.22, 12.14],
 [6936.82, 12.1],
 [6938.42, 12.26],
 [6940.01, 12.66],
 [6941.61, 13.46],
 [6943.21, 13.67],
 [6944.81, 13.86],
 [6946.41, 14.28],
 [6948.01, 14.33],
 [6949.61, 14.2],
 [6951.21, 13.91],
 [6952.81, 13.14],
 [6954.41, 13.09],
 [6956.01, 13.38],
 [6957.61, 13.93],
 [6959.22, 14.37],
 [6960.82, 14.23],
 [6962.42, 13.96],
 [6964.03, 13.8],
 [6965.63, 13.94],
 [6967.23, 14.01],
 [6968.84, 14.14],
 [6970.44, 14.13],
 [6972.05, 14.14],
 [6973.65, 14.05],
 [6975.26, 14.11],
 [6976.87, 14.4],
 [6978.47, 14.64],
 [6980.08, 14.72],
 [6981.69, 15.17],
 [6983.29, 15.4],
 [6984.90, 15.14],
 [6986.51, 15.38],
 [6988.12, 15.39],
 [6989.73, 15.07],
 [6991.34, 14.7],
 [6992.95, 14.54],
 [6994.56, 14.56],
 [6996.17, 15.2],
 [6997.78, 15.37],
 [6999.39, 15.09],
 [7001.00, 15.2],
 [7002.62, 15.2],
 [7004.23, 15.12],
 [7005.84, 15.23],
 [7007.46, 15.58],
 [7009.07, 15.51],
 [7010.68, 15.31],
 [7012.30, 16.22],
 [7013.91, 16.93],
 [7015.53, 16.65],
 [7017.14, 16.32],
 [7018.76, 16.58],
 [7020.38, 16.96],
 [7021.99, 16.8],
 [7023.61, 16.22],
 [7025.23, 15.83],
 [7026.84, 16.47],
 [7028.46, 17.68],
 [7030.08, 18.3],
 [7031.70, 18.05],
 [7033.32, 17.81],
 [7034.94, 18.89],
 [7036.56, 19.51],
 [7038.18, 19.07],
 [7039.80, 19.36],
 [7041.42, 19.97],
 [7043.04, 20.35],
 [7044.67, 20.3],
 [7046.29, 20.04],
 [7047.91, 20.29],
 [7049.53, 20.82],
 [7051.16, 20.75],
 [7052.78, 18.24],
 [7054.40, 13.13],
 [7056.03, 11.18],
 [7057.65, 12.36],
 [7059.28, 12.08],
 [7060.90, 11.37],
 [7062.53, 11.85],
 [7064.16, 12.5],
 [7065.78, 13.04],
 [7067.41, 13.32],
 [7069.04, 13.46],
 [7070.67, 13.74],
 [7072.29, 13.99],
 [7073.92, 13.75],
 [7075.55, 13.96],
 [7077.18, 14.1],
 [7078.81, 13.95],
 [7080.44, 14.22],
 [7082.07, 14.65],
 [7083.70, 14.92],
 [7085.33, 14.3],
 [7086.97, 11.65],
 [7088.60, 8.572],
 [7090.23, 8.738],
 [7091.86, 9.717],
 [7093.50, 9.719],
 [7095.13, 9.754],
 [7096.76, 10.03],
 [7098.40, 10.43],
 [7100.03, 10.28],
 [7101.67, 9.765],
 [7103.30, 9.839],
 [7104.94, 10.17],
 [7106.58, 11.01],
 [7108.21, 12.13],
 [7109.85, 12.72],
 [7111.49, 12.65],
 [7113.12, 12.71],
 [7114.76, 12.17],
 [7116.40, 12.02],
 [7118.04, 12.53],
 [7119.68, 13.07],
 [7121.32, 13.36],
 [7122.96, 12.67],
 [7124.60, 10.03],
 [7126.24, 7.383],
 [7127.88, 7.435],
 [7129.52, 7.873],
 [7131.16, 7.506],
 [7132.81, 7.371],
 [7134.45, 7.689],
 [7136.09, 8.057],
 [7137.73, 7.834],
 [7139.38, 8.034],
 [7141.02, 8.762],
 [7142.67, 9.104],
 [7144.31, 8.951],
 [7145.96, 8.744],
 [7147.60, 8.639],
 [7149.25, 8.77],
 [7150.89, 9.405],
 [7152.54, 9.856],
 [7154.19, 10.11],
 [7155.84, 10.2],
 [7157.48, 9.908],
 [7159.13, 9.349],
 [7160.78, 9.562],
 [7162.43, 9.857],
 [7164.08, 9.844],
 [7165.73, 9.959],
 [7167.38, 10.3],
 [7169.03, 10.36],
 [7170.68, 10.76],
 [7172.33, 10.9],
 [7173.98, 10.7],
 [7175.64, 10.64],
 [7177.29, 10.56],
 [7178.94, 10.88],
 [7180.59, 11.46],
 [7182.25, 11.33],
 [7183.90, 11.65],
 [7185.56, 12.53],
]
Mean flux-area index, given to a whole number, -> 133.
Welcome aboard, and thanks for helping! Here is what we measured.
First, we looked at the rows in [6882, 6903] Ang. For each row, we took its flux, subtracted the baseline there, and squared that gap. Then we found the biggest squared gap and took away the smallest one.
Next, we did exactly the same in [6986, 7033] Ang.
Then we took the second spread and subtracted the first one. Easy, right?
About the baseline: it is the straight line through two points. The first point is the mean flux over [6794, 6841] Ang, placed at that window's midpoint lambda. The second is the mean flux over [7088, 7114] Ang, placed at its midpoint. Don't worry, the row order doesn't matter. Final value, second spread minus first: 44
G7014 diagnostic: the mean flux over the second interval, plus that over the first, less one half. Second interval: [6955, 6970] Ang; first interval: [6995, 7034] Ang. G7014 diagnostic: 29.7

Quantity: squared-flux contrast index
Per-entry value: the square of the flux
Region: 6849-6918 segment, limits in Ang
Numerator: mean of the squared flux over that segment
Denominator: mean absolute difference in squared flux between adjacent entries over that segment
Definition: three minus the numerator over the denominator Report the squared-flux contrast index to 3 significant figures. -13.7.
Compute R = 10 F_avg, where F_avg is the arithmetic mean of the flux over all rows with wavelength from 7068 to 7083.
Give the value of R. 140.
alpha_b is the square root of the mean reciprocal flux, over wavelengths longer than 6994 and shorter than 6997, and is 0.259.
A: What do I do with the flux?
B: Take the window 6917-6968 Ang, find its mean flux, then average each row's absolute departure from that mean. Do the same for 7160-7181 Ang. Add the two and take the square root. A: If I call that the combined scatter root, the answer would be 1.3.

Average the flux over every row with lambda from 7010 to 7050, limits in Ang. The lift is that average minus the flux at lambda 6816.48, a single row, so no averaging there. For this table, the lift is 10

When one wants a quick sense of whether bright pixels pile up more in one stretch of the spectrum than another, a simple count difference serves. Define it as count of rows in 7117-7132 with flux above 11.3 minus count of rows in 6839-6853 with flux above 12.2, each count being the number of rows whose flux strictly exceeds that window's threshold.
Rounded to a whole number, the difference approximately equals 4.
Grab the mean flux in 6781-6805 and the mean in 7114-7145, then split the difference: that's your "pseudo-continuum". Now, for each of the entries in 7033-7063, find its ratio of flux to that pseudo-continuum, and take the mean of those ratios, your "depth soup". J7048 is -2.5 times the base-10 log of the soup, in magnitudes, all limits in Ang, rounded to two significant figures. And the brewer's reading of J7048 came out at -0.75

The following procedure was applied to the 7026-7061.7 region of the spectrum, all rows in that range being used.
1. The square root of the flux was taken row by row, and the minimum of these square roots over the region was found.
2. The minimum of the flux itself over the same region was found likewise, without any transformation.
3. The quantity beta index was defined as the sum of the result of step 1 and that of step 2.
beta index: 14.5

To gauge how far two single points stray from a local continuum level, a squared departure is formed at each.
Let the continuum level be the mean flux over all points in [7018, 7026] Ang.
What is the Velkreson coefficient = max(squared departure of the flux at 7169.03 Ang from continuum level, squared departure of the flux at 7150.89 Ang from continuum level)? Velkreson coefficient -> 50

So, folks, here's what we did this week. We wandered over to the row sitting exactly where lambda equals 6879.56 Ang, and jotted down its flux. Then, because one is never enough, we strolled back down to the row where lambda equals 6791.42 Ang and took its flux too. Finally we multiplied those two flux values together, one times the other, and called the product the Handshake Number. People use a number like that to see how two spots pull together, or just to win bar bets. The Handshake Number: 75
